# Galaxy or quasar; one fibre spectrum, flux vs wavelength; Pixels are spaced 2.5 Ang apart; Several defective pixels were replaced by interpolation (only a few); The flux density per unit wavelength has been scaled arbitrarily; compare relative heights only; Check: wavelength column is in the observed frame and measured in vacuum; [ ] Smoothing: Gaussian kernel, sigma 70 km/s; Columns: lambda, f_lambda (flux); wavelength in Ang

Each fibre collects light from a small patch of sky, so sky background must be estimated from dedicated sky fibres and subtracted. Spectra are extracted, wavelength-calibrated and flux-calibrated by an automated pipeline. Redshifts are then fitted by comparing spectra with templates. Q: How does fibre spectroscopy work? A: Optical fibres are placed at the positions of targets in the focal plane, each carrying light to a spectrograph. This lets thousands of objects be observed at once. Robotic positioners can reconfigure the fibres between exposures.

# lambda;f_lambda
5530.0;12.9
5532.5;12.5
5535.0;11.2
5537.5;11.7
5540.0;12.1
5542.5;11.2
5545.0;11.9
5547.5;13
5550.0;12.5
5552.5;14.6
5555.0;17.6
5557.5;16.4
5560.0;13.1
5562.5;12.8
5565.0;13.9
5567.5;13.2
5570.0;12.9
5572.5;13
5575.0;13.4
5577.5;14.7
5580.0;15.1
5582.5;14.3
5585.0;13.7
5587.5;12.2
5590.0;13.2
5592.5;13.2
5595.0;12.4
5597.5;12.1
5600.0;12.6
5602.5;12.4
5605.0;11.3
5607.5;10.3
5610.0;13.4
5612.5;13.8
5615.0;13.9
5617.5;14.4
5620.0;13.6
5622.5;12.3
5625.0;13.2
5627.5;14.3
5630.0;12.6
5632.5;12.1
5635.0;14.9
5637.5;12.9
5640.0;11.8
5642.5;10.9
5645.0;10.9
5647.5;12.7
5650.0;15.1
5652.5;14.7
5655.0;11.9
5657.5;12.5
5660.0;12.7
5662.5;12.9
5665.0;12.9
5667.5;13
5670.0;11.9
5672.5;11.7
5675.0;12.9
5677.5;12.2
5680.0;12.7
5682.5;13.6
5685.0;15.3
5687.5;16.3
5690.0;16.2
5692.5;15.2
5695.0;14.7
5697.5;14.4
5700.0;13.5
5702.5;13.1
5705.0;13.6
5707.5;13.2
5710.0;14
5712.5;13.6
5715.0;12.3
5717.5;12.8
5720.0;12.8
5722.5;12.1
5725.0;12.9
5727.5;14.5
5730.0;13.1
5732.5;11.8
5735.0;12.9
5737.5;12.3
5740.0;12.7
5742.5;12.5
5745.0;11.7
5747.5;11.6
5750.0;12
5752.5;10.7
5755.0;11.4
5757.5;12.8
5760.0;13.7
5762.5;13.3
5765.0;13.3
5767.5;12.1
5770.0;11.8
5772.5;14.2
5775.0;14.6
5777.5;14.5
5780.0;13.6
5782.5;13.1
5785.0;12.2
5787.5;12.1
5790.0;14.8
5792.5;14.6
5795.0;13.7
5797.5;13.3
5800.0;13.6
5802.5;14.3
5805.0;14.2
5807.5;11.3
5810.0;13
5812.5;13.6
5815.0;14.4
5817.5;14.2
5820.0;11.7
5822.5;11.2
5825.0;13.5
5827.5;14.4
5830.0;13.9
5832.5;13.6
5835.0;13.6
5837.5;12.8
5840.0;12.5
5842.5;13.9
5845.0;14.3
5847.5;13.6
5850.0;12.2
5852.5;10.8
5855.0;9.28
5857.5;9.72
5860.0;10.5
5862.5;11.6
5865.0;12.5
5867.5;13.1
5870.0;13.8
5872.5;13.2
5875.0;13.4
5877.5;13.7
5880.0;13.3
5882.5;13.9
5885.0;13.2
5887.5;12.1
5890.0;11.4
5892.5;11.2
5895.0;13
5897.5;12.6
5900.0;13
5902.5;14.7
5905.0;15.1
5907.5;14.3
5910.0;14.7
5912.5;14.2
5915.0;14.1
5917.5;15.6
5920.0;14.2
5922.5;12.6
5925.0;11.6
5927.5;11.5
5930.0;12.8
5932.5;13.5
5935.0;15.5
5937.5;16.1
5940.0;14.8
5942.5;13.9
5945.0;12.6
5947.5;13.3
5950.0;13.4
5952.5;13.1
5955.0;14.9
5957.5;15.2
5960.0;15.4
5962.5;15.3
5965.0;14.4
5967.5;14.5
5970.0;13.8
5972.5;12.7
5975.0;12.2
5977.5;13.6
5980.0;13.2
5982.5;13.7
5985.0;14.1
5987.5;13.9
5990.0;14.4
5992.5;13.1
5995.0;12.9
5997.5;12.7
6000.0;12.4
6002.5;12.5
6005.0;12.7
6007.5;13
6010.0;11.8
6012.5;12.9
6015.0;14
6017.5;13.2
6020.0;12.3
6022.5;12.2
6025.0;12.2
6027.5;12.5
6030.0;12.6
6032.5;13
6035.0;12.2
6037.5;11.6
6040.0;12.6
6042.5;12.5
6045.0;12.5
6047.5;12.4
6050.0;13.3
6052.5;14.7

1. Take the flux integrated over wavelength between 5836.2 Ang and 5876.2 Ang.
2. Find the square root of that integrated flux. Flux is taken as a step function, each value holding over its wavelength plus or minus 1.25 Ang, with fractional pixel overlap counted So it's 22.2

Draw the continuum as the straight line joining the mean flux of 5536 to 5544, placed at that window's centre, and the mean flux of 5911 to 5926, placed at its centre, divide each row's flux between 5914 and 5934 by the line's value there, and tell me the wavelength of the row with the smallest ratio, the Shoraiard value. 5927.5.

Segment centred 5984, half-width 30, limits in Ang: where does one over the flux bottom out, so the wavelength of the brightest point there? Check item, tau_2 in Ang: 5960.0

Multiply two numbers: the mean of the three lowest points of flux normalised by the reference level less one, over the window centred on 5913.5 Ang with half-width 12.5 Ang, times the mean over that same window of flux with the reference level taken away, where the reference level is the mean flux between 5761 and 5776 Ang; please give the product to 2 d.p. -0.03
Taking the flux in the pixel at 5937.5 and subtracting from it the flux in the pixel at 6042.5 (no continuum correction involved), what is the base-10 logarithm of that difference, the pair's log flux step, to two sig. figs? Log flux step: 0.56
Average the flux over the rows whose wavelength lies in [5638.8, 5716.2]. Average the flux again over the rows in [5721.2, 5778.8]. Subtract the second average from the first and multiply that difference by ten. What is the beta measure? 6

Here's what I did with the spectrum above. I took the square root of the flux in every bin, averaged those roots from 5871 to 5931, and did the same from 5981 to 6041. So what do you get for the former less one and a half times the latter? -1.73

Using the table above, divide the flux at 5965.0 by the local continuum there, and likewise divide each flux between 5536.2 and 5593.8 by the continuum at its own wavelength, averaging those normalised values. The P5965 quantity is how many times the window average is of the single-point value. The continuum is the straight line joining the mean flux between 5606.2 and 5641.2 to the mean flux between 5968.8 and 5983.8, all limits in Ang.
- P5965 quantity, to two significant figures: 0.94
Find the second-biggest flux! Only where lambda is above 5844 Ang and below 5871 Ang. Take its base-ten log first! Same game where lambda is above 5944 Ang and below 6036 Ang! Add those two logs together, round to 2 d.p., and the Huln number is 2.32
